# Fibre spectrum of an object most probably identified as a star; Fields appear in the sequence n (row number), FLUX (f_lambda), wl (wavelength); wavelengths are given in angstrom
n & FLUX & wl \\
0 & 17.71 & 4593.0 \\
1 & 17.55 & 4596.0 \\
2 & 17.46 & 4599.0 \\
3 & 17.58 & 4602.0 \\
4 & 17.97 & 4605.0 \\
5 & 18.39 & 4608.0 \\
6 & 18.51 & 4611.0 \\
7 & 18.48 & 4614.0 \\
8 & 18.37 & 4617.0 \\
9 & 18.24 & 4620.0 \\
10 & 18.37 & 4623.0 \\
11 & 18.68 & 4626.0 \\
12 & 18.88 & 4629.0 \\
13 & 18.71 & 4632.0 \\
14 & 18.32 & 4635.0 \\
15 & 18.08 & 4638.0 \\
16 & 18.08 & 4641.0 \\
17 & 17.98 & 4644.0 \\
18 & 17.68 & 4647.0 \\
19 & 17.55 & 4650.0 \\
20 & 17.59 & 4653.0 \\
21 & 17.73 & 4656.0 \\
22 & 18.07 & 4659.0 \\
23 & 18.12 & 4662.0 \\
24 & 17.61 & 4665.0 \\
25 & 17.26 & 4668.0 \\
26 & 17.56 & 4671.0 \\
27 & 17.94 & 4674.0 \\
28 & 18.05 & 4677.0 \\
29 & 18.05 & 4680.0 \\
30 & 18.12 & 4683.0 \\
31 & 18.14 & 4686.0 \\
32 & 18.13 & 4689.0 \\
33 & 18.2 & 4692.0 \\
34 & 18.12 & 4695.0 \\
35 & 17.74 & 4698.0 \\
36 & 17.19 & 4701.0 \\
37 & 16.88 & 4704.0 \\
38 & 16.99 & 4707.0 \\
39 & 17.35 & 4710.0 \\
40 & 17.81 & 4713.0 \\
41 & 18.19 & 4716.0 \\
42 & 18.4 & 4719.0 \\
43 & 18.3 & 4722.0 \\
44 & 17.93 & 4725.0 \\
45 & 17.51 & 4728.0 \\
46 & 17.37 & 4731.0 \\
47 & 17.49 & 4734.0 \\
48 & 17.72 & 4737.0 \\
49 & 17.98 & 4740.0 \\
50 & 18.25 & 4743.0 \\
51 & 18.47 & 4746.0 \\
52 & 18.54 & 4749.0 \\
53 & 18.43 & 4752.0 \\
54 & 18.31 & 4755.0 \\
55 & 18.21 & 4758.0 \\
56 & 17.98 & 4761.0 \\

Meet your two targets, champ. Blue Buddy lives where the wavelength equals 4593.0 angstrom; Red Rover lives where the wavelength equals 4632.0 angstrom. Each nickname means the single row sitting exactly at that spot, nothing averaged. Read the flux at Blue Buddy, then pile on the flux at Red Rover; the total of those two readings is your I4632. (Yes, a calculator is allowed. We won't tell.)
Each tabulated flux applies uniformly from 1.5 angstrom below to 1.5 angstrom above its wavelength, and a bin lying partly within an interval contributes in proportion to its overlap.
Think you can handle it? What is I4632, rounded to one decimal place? 36.4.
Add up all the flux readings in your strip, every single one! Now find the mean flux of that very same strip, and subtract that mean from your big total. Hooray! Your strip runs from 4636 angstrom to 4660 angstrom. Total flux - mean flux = 125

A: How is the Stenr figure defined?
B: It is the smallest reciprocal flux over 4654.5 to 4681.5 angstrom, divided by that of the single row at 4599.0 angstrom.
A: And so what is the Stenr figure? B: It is 0.96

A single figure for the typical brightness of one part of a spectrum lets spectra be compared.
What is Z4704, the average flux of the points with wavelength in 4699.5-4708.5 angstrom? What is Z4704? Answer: 17.0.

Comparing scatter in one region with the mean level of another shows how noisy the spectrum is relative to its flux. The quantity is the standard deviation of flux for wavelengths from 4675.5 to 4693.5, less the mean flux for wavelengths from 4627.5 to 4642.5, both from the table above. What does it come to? -18.4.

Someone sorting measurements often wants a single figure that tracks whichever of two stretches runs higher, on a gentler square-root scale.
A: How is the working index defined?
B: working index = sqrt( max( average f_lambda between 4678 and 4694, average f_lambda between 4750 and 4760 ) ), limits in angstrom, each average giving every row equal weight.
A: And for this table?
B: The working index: 4.28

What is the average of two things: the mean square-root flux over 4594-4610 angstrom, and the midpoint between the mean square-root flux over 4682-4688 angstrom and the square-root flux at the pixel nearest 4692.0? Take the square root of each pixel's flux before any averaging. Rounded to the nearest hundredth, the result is 4.24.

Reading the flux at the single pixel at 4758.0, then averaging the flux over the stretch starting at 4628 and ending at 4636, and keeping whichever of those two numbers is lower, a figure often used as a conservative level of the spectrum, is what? 18.2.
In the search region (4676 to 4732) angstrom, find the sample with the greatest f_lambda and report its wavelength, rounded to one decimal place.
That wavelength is 4719.0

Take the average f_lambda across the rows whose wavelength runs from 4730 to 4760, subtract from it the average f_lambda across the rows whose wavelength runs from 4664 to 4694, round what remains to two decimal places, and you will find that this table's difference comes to 0.17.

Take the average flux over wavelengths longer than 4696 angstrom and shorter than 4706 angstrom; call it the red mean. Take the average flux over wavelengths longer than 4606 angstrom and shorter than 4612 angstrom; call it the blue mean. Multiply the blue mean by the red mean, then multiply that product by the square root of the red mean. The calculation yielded 1324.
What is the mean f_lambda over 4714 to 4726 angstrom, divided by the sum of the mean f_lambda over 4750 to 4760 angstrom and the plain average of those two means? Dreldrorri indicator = 0.4977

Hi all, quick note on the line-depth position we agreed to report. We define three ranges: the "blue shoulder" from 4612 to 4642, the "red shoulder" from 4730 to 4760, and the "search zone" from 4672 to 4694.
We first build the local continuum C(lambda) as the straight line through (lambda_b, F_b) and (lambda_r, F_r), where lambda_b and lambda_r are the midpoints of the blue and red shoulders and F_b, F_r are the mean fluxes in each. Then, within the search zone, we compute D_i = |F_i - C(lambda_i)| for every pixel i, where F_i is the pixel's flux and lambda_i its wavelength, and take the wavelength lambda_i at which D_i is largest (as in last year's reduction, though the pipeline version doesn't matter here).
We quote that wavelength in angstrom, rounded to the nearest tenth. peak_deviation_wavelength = 4674.0 angstrom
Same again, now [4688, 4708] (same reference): 4704.0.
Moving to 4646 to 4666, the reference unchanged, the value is 4650.0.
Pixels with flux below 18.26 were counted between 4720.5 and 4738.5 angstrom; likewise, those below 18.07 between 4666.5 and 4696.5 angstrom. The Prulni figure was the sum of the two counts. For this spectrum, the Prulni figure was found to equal 10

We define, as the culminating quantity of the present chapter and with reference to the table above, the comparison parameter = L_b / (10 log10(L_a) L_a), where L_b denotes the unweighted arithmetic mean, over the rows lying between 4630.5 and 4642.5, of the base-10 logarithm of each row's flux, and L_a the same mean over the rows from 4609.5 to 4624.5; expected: 0.98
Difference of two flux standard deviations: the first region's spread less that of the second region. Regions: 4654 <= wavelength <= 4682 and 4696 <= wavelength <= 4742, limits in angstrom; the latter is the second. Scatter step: -0.16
